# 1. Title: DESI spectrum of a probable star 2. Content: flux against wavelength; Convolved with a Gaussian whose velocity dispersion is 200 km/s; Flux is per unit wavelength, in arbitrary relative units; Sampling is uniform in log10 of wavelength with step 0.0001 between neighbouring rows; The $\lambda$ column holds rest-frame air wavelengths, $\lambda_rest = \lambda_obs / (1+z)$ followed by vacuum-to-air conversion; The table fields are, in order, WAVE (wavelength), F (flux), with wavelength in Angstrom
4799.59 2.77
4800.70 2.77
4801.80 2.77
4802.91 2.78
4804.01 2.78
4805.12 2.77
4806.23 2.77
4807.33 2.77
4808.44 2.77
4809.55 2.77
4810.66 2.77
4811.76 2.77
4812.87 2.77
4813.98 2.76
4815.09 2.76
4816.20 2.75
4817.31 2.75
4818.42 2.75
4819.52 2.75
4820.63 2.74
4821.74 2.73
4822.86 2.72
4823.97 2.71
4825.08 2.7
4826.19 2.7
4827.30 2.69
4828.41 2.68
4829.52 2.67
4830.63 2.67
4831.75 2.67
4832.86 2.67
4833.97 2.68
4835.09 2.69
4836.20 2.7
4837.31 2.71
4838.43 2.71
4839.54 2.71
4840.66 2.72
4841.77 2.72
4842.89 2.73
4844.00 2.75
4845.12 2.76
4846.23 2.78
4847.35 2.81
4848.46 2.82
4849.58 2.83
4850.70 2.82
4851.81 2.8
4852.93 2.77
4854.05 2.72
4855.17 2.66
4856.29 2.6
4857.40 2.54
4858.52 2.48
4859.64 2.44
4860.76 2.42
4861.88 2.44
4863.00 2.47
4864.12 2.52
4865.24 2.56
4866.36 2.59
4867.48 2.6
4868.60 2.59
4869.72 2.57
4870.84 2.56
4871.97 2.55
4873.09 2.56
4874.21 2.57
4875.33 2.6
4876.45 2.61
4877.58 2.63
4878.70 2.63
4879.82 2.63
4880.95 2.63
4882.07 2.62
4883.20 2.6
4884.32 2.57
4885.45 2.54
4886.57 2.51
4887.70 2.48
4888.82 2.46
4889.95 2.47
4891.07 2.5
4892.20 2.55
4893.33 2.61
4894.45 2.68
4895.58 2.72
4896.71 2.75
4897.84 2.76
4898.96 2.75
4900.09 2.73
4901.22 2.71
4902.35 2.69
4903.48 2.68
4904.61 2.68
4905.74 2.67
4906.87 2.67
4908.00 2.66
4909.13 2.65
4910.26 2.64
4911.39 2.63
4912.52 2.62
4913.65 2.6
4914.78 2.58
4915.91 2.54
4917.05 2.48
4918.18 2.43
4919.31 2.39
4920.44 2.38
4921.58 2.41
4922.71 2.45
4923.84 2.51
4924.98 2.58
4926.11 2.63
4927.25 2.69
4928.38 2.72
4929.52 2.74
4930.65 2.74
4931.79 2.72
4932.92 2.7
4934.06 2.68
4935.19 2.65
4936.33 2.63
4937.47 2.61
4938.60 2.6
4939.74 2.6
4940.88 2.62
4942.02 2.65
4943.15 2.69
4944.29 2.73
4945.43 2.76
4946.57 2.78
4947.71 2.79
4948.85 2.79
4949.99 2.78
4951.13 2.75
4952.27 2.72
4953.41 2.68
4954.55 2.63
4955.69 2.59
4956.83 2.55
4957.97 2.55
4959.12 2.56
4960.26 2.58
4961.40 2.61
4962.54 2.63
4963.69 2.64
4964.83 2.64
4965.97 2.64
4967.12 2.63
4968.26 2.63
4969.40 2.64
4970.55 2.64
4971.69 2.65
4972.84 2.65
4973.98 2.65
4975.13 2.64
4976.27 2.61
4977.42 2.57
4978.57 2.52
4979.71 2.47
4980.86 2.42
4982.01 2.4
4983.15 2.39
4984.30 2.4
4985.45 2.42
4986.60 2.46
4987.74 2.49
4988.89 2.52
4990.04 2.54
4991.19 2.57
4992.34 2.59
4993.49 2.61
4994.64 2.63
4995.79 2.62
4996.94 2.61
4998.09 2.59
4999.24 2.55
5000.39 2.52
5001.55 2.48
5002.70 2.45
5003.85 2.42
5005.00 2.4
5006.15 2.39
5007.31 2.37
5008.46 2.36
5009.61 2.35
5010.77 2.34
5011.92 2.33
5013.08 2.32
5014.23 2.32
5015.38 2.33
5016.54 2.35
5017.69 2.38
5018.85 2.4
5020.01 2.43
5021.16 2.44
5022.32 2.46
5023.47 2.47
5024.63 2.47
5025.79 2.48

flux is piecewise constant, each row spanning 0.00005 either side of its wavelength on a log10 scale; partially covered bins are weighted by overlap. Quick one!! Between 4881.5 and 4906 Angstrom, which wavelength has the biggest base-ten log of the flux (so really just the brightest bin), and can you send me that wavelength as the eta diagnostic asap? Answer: 4897.84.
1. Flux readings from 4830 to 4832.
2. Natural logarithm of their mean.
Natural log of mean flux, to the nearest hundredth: 0.98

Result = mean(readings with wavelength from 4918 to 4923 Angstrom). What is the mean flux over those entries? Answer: 2.41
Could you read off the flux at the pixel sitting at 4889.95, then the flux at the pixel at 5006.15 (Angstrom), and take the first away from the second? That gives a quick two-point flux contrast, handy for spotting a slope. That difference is -0.080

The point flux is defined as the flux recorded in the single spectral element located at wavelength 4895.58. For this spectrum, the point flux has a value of 2.72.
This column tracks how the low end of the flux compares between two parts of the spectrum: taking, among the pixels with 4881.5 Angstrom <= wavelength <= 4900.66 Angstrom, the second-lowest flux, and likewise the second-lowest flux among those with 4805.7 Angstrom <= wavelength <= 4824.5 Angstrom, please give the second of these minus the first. 0.25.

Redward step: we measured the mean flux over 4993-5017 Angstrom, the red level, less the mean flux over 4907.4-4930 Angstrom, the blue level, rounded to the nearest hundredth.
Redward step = -0.12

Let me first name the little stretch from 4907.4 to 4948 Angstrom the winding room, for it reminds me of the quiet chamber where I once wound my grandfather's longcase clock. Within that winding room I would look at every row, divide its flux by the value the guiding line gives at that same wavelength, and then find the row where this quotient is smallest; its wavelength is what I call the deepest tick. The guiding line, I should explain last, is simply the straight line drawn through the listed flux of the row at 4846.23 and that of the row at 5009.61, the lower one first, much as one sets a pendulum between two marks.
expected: 4920.44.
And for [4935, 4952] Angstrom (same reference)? 4938.60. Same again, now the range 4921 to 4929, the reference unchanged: 4921.58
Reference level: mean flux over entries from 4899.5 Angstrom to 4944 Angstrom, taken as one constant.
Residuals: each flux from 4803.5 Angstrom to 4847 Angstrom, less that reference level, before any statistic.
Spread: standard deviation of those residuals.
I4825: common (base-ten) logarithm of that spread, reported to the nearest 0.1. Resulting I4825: -1.4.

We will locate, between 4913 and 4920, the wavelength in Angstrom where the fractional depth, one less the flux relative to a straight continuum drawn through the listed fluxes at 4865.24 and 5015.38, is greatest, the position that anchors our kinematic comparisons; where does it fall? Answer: 4919.31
